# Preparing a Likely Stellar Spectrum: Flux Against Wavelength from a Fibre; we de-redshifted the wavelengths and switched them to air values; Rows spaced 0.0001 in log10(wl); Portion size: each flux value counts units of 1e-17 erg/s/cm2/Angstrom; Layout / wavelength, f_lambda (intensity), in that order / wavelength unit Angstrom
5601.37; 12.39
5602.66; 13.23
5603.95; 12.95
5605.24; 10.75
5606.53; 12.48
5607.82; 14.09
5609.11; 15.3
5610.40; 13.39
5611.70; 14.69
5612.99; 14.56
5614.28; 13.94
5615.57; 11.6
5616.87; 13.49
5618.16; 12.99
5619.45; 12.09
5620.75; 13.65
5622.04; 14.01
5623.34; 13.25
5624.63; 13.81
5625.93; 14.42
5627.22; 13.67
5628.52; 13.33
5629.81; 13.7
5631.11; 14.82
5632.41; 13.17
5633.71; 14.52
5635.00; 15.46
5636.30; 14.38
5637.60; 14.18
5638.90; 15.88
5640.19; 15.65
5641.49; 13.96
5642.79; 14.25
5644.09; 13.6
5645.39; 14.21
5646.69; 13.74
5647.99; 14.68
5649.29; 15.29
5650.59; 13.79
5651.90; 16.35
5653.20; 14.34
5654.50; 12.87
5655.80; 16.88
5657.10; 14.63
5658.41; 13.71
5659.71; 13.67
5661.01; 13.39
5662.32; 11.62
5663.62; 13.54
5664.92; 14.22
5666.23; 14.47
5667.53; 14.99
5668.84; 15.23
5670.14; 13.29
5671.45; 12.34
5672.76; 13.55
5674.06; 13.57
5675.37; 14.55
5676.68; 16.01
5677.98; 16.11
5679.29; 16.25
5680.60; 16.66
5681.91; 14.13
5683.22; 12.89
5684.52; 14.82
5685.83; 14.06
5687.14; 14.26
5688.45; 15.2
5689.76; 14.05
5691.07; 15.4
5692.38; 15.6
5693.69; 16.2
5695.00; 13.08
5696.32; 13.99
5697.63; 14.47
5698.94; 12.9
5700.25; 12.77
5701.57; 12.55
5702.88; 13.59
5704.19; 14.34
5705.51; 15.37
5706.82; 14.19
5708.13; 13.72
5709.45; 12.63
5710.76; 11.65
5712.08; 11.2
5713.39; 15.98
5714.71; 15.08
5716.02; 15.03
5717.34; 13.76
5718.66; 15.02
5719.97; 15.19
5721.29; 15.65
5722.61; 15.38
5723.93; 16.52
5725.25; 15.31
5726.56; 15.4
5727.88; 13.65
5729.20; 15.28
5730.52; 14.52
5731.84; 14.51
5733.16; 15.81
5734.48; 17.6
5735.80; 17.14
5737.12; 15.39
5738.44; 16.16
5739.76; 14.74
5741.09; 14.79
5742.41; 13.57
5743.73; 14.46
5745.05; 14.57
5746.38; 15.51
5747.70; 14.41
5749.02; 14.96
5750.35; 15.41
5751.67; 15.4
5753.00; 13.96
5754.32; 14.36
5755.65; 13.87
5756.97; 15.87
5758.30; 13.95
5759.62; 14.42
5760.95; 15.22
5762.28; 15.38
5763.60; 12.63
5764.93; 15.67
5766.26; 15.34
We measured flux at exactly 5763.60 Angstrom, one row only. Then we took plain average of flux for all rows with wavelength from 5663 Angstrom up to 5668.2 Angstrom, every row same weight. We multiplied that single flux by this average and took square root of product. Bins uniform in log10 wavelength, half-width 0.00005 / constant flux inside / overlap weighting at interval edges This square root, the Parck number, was 13.4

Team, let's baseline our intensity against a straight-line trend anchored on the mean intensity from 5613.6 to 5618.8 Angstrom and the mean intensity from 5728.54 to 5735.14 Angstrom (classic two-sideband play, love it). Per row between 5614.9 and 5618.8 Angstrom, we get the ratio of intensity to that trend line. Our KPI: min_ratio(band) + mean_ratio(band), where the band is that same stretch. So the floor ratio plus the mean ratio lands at 1.87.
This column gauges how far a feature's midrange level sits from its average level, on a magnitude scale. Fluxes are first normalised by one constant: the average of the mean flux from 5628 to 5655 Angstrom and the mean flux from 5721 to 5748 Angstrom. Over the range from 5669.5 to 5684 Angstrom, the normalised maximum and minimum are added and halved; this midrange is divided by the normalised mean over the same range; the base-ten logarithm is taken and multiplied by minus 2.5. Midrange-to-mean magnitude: -0.001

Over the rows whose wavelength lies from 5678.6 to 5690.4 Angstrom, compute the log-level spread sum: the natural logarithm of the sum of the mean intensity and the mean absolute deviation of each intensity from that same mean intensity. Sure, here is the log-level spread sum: 2.75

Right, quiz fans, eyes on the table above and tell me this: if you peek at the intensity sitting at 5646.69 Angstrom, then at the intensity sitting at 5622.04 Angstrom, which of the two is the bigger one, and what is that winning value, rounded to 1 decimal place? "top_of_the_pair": 14.0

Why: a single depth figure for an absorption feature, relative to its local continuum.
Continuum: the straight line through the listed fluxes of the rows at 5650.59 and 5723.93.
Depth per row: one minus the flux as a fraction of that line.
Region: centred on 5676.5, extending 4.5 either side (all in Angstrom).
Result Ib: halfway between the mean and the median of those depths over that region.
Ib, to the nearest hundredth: -0.06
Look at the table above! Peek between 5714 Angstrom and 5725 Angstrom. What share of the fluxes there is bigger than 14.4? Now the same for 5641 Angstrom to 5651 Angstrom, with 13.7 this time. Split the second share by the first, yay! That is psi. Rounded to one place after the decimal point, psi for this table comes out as 1.0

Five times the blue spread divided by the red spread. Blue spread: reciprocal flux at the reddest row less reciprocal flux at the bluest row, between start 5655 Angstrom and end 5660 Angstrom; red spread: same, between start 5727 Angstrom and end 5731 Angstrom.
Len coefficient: -16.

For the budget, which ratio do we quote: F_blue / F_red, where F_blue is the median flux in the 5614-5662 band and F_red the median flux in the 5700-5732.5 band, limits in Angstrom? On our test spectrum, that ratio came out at 0.96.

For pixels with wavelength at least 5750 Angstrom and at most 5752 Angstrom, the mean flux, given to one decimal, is 15.4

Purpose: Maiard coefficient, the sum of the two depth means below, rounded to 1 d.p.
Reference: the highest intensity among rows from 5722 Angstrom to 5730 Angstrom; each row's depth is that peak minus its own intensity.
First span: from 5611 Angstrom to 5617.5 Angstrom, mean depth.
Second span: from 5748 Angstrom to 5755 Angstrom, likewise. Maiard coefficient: 4.6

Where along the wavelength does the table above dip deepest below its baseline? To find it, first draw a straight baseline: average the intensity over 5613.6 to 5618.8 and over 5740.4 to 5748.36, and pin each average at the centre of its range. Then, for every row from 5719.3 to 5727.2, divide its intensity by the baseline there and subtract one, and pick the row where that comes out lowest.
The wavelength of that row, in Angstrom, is 5719.97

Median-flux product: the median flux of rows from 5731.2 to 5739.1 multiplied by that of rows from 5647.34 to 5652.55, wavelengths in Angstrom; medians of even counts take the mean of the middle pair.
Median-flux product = 240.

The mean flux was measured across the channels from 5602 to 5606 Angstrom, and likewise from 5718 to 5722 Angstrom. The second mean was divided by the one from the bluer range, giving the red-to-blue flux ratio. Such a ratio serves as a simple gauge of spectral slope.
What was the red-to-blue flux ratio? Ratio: 1.24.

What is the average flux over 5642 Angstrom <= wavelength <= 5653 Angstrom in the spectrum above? 14.5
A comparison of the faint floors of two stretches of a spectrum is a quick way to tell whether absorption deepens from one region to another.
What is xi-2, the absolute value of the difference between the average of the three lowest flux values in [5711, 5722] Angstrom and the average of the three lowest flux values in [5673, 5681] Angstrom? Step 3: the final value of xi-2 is 1.4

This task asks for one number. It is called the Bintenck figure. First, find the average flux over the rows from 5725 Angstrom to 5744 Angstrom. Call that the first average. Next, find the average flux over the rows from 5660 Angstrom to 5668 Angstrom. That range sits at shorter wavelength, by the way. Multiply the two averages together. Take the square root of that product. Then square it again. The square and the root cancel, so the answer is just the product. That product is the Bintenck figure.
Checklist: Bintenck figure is 209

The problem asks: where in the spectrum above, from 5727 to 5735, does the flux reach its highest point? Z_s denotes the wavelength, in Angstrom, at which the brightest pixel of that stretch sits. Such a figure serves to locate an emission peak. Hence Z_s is 5734.48 Angstrom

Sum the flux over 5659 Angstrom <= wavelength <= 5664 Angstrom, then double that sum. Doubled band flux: 104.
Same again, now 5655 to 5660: 118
